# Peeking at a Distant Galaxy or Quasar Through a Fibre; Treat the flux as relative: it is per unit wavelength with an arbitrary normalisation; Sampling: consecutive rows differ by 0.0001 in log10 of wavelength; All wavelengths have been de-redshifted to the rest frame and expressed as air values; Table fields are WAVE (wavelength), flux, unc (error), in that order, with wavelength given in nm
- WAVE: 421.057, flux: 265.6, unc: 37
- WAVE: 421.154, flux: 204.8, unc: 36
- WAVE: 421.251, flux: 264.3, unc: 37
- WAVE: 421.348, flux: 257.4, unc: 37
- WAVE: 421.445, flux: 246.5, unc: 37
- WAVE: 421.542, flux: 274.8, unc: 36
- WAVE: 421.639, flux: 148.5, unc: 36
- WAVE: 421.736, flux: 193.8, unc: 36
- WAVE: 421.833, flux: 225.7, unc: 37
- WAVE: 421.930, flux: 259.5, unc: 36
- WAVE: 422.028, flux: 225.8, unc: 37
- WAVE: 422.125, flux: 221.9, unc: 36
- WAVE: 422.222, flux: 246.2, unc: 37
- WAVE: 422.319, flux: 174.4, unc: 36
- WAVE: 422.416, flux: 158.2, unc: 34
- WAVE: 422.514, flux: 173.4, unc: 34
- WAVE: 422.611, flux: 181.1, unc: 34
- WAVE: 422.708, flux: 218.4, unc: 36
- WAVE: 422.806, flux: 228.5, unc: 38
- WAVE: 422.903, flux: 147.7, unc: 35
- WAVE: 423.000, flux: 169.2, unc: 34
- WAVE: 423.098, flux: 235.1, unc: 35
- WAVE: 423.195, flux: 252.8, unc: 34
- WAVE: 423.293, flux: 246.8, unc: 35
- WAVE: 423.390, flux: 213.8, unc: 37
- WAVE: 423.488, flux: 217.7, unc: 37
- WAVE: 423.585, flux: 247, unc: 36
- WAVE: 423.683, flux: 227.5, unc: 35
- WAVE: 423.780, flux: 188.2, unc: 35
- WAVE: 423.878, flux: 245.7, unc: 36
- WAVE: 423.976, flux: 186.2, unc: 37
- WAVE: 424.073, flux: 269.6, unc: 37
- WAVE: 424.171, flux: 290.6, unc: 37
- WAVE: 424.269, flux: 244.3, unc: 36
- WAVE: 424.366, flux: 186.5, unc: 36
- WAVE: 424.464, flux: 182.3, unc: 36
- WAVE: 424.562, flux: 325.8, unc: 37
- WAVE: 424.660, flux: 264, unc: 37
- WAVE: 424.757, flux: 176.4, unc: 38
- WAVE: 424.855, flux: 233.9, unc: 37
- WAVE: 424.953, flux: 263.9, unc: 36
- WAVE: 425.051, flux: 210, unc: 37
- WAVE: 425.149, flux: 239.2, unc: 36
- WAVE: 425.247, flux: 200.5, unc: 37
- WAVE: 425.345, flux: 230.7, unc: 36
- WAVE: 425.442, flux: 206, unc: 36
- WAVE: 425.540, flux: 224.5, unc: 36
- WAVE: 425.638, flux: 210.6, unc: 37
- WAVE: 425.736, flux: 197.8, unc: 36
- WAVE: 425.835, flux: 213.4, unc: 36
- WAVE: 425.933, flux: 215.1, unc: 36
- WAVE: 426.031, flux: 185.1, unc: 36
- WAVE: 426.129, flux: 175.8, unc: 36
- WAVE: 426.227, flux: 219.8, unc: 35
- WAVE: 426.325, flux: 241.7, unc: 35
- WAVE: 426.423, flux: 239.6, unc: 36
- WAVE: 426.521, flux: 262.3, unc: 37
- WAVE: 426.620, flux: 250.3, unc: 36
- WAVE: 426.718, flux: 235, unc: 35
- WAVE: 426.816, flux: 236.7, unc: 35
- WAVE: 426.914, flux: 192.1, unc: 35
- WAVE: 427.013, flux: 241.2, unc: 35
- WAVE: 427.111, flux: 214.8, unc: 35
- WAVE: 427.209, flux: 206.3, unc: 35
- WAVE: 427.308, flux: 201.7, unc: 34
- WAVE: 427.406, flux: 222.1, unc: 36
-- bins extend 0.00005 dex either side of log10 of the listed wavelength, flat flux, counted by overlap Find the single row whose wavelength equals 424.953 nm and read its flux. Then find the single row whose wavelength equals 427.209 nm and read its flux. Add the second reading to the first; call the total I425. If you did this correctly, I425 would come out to 470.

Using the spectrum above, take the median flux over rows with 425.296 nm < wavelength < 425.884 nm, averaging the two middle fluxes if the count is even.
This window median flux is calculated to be 212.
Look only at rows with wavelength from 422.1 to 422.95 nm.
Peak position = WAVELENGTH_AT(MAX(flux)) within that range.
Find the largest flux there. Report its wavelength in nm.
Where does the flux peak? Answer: 422.222 nm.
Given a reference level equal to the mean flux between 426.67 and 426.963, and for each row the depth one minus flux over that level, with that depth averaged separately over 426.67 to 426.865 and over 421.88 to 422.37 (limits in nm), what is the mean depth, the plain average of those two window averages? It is -0.04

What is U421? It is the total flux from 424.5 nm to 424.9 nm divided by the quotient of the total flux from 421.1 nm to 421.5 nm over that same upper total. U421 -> 1028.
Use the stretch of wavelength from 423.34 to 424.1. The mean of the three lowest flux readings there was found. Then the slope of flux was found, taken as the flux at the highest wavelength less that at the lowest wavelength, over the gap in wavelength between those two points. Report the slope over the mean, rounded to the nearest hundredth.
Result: 0.42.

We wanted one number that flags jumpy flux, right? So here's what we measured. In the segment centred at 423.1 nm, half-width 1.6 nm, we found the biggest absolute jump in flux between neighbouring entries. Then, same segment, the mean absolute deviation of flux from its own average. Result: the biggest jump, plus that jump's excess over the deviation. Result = 253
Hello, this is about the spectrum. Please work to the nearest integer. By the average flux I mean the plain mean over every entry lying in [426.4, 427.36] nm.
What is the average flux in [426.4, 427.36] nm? 228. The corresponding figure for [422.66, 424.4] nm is 223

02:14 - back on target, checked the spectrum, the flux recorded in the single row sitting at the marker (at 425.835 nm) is 213.4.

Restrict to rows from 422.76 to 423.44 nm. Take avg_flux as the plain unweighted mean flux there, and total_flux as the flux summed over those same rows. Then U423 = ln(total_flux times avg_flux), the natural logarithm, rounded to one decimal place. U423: 12.7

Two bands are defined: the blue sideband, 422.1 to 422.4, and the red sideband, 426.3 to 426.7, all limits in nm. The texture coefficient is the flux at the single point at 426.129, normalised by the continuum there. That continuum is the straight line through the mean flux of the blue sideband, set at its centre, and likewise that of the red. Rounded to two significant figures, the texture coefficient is 0.72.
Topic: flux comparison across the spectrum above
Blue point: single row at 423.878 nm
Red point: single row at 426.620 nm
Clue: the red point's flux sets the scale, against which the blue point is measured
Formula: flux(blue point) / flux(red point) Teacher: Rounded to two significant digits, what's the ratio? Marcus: 0.98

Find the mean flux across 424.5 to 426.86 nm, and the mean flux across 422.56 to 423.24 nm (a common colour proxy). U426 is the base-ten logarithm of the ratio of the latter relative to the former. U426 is -0.046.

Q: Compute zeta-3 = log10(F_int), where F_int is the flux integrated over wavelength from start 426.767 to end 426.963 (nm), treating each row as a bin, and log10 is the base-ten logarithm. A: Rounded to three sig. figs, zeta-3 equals 1.62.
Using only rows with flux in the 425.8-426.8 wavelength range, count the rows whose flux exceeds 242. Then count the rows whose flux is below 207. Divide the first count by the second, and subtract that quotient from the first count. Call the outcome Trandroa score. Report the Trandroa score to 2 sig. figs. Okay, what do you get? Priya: 1.0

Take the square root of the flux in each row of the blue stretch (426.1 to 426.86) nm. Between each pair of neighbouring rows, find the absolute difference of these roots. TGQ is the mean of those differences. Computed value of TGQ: 0.57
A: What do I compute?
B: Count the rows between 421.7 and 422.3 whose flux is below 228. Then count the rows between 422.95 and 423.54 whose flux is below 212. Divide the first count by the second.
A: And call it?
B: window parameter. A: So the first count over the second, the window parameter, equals 4.0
